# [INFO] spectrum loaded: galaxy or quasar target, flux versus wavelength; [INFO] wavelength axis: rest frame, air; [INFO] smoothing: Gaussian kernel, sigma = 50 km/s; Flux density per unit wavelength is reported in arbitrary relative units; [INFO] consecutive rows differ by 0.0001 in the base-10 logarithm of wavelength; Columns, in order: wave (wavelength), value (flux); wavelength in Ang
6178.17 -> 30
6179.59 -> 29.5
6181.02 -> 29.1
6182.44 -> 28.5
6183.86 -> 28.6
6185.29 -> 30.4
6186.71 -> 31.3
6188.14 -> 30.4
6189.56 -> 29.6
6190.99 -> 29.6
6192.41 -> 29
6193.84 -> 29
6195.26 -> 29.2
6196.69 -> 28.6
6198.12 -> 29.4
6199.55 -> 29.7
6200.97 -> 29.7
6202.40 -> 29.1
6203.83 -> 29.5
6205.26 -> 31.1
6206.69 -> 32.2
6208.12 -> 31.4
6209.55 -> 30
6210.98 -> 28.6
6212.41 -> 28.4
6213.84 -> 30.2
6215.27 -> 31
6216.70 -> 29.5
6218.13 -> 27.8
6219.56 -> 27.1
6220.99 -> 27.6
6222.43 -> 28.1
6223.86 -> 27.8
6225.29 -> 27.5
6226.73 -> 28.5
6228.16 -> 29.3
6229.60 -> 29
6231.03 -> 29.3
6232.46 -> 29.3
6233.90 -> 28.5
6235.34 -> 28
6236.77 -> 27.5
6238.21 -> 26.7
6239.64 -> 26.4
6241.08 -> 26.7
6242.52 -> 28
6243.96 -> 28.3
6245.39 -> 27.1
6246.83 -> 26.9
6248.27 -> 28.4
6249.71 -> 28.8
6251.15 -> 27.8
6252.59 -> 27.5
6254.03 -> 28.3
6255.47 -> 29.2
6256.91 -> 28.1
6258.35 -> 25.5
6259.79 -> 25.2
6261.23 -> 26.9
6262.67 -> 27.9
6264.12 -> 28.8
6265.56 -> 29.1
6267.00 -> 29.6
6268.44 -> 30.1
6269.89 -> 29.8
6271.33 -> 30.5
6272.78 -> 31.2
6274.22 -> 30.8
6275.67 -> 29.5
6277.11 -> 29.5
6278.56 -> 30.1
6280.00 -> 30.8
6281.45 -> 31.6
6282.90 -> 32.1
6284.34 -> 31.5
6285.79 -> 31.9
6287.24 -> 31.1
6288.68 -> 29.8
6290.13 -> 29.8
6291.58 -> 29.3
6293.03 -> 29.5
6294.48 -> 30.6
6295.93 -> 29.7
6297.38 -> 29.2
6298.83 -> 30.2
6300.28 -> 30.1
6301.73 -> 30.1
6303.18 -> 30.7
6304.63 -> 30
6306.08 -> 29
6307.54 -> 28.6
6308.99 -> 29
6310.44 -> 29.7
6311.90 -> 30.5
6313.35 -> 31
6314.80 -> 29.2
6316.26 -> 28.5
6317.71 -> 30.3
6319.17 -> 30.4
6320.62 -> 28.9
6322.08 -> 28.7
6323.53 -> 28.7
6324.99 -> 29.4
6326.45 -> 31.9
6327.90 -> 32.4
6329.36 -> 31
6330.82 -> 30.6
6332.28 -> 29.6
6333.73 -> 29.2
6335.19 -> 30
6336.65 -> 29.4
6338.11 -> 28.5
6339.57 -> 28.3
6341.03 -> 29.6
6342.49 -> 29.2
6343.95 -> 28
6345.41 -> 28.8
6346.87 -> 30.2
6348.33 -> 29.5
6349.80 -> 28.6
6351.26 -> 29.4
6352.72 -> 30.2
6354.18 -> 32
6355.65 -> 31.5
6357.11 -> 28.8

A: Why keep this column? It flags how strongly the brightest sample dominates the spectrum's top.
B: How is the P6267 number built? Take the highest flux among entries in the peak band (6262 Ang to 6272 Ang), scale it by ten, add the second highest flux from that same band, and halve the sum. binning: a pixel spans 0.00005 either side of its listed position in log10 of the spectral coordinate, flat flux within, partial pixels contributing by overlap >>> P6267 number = 168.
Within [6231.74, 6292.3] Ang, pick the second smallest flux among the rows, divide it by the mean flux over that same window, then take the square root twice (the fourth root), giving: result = 0.969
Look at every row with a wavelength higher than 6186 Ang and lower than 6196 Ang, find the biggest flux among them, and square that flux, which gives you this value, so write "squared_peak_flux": 980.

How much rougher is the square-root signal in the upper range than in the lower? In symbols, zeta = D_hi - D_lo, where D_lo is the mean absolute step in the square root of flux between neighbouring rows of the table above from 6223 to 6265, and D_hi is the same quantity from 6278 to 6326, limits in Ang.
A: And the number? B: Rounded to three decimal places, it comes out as -0.012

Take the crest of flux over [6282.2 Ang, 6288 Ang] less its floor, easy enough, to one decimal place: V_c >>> 1.0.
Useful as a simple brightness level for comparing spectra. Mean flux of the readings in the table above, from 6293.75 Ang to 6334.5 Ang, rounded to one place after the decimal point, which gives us 29.9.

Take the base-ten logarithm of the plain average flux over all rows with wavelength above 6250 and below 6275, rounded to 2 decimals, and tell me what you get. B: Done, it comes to 1.46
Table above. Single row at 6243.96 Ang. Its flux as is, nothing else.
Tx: 28.3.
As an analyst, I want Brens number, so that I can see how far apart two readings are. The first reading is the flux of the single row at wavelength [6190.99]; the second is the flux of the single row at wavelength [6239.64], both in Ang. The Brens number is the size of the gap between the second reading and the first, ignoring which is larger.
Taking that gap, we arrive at 3.2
